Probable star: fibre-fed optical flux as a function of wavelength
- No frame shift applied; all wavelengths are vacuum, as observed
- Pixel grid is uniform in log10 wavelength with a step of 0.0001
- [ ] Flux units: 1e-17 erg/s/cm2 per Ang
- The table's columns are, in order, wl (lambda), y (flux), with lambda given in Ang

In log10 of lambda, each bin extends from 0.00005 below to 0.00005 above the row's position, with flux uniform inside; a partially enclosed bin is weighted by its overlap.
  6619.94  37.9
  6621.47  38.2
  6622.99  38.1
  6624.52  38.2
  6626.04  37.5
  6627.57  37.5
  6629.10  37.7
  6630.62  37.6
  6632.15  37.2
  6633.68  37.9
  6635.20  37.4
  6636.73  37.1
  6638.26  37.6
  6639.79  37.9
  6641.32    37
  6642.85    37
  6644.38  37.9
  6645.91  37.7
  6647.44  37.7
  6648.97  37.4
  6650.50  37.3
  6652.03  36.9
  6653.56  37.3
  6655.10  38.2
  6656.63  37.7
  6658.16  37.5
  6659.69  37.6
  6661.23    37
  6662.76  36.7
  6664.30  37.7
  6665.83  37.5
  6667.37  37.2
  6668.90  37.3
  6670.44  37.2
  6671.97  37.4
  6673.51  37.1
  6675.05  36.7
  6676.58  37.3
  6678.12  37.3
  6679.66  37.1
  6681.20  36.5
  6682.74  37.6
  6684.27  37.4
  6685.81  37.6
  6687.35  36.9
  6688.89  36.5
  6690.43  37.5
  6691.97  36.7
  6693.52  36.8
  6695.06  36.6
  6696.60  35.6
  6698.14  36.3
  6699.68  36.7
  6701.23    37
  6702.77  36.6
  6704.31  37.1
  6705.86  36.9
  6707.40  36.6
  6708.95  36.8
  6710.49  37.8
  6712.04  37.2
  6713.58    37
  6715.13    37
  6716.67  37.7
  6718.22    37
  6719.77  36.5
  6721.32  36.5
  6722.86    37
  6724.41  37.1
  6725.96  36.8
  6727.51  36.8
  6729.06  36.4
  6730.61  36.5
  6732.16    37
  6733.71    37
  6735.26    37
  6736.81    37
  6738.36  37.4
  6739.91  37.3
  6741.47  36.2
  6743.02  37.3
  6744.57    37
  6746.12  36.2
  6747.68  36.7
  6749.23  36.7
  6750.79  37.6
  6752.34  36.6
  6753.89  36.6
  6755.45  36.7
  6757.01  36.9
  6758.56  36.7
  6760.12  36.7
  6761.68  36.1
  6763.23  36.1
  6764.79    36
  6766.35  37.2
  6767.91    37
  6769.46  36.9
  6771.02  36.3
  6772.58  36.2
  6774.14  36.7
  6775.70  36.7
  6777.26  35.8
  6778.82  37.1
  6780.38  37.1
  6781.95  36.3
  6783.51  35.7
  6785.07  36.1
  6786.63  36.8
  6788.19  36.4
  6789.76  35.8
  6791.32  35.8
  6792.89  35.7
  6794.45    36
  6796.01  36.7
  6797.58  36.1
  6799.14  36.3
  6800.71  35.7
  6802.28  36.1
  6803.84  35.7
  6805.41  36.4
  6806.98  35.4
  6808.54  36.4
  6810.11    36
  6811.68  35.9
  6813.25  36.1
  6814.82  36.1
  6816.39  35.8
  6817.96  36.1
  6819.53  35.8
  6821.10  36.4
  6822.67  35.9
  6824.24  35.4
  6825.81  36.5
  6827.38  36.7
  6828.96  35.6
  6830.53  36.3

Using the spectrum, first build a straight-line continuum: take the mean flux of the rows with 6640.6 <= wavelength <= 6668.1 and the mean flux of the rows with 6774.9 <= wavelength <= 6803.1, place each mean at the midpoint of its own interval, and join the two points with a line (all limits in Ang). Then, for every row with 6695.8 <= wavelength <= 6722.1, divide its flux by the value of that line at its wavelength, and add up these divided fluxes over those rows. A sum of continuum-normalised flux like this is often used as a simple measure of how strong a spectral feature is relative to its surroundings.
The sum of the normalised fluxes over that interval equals 17.0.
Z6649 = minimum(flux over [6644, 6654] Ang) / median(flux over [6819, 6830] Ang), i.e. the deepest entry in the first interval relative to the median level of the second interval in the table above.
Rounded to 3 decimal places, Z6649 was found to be 1.028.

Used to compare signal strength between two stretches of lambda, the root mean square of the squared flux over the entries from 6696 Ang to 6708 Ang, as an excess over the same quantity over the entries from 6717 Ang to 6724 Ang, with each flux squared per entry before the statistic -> -11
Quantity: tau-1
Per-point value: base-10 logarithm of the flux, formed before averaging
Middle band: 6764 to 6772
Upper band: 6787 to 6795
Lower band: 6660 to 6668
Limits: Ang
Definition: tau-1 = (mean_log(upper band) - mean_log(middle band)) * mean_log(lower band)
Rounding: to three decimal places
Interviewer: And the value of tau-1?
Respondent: -0.014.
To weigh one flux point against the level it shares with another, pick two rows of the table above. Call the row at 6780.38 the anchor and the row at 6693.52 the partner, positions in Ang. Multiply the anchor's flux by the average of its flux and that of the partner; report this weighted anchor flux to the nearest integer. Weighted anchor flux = 1371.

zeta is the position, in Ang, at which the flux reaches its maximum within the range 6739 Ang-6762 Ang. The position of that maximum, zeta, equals 6750.79 Ang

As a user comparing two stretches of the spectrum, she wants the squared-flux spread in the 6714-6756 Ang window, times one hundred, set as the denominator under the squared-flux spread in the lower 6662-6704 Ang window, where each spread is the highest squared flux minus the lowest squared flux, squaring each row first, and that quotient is 0.0139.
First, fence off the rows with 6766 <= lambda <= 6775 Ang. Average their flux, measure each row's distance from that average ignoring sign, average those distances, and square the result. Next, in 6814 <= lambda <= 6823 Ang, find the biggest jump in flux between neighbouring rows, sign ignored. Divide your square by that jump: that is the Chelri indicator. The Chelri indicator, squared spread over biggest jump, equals 0.17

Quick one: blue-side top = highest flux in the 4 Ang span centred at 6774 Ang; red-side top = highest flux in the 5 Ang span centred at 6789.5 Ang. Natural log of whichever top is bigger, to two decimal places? 3.60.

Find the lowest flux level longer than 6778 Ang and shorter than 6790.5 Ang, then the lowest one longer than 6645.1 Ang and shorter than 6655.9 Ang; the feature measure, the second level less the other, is 1.2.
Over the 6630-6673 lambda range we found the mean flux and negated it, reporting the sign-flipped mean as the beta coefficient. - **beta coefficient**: -37.4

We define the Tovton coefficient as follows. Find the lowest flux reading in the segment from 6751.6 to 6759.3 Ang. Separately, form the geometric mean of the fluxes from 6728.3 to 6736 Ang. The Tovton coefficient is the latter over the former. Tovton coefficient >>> 1.00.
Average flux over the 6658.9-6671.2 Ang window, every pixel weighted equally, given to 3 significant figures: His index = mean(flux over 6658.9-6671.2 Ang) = 37.3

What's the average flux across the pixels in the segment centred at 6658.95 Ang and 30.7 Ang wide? 37.4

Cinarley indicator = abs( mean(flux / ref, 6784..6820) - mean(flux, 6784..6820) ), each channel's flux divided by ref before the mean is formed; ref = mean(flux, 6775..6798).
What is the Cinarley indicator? 35.1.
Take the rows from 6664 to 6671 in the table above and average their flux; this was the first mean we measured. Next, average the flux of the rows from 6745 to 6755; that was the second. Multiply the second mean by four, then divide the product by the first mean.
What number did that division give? 3.93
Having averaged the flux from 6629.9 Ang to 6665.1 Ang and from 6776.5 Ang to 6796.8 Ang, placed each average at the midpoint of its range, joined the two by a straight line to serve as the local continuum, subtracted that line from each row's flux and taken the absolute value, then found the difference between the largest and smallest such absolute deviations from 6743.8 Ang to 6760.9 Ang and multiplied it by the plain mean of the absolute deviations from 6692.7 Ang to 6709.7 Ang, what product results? 0.37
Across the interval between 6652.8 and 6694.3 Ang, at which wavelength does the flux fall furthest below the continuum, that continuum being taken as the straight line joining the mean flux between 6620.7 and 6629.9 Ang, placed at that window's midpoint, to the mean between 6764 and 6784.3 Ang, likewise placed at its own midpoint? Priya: 6681.20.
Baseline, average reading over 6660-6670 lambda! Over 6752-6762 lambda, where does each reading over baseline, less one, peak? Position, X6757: 6757.01 Ang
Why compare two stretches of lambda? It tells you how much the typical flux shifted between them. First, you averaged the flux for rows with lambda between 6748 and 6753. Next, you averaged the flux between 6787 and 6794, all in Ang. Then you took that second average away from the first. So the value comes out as 1.0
